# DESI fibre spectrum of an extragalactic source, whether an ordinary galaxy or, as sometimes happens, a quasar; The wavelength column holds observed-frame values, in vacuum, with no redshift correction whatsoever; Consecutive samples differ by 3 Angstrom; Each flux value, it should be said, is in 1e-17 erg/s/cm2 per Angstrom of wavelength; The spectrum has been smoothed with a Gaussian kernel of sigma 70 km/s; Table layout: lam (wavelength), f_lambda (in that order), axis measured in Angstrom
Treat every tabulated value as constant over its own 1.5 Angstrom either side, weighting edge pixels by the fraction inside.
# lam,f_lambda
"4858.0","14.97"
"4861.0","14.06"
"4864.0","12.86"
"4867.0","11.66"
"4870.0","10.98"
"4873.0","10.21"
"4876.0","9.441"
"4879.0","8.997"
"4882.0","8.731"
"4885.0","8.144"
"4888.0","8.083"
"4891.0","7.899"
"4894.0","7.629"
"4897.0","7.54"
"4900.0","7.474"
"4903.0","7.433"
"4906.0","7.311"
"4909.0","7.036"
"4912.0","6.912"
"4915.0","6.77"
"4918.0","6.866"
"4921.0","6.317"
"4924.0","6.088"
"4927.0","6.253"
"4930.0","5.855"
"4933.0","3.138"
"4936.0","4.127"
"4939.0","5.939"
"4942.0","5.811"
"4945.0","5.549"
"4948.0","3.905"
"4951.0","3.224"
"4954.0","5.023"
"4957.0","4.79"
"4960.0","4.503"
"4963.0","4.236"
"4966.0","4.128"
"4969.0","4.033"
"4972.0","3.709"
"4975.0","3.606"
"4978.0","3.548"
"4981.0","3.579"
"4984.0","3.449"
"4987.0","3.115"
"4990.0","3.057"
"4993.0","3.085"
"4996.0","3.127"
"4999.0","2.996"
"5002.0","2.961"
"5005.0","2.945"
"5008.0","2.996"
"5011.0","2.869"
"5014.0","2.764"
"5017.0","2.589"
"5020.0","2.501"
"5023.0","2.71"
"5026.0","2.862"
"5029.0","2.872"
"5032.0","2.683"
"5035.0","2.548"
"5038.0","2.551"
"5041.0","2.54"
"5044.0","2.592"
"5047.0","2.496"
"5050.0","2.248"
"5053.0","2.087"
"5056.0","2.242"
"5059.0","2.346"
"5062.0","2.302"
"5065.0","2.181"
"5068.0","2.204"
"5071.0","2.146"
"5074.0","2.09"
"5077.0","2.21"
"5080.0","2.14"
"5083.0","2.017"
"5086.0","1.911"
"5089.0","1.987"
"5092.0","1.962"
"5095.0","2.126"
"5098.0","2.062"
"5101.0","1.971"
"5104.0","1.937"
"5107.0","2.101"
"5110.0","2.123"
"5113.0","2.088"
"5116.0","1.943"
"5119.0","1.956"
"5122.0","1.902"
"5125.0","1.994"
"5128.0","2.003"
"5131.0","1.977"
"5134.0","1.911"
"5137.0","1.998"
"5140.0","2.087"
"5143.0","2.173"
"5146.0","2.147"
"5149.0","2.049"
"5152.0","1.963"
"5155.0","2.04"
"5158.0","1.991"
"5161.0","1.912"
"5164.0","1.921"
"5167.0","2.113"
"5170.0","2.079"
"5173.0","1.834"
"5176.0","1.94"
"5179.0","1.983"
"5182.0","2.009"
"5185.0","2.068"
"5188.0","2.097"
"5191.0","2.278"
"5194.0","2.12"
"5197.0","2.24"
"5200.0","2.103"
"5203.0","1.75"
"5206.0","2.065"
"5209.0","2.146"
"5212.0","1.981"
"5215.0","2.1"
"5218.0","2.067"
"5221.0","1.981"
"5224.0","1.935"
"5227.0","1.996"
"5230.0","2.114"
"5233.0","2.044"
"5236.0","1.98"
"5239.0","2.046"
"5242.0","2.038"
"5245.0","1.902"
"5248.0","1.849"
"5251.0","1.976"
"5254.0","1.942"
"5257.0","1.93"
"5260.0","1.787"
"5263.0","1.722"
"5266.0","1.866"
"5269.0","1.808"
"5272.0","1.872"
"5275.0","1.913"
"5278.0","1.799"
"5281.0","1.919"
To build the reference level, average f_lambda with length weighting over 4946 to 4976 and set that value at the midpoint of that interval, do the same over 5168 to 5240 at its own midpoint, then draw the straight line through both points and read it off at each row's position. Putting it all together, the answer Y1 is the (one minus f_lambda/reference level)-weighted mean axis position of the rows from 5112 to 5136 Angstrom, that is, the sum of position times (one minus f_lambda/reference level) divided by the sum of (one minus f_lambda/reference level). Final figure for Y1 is 5123.3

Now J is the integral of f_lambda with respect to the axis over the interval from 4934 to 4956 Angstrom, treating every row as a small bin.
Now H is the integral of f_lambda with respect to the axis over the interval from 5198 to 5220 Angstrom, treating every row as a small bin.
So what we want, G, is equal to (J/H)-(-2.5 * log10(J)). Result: 7.4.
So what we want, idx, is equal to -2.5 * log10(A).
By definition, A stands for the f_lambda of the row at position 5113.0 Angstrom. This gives -0.8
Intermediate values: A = 2.088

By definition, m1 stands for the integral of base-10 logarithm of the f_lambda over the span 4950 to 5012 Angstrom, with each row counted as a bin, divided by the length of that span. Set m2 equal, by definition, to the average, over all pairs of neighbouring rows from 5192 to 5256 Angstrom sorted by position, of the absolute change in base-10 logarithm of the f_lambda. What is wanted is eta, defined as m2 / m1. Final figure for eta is 0.044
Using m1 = 0.547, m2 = 0.024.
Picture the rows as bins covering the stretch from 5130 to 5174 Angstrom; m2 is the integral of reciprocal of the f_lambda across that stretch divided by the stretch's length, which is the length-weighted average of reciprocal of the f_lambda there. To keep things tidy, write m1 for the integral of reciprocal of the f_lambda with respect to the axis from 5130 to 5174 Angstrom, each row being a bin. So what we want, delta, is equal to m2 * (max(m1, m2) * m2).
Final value 5.4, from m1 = 22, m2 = 0.497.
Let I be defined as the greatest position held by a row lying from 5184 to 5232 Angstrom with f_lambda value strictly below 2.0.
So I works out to 5227.0 Angstrom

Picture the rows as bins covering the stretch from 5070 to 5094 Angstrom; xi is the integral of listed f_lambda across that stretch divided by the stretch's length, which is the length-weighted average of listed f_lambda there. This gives 2.1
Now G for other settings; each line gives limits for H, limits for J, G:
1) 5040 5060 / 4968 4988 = 6.2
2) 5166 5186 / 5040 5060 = 5.4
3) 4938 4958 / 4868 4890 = 7.9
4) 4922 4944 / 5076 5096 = 4.4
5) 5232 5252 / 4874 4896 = 10.4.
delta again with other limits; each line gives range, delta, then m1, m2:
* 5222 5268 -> 6.3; 24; 0.517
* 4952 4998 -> 0.9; 12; 0.271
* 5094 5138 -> 5.5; 22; 0.499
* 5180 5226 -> 5.3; 22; 0.487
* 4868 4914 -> 0.1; 6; 0.123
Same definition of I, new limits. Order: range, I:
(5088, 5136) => 5134.0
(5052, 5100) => 5092.0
